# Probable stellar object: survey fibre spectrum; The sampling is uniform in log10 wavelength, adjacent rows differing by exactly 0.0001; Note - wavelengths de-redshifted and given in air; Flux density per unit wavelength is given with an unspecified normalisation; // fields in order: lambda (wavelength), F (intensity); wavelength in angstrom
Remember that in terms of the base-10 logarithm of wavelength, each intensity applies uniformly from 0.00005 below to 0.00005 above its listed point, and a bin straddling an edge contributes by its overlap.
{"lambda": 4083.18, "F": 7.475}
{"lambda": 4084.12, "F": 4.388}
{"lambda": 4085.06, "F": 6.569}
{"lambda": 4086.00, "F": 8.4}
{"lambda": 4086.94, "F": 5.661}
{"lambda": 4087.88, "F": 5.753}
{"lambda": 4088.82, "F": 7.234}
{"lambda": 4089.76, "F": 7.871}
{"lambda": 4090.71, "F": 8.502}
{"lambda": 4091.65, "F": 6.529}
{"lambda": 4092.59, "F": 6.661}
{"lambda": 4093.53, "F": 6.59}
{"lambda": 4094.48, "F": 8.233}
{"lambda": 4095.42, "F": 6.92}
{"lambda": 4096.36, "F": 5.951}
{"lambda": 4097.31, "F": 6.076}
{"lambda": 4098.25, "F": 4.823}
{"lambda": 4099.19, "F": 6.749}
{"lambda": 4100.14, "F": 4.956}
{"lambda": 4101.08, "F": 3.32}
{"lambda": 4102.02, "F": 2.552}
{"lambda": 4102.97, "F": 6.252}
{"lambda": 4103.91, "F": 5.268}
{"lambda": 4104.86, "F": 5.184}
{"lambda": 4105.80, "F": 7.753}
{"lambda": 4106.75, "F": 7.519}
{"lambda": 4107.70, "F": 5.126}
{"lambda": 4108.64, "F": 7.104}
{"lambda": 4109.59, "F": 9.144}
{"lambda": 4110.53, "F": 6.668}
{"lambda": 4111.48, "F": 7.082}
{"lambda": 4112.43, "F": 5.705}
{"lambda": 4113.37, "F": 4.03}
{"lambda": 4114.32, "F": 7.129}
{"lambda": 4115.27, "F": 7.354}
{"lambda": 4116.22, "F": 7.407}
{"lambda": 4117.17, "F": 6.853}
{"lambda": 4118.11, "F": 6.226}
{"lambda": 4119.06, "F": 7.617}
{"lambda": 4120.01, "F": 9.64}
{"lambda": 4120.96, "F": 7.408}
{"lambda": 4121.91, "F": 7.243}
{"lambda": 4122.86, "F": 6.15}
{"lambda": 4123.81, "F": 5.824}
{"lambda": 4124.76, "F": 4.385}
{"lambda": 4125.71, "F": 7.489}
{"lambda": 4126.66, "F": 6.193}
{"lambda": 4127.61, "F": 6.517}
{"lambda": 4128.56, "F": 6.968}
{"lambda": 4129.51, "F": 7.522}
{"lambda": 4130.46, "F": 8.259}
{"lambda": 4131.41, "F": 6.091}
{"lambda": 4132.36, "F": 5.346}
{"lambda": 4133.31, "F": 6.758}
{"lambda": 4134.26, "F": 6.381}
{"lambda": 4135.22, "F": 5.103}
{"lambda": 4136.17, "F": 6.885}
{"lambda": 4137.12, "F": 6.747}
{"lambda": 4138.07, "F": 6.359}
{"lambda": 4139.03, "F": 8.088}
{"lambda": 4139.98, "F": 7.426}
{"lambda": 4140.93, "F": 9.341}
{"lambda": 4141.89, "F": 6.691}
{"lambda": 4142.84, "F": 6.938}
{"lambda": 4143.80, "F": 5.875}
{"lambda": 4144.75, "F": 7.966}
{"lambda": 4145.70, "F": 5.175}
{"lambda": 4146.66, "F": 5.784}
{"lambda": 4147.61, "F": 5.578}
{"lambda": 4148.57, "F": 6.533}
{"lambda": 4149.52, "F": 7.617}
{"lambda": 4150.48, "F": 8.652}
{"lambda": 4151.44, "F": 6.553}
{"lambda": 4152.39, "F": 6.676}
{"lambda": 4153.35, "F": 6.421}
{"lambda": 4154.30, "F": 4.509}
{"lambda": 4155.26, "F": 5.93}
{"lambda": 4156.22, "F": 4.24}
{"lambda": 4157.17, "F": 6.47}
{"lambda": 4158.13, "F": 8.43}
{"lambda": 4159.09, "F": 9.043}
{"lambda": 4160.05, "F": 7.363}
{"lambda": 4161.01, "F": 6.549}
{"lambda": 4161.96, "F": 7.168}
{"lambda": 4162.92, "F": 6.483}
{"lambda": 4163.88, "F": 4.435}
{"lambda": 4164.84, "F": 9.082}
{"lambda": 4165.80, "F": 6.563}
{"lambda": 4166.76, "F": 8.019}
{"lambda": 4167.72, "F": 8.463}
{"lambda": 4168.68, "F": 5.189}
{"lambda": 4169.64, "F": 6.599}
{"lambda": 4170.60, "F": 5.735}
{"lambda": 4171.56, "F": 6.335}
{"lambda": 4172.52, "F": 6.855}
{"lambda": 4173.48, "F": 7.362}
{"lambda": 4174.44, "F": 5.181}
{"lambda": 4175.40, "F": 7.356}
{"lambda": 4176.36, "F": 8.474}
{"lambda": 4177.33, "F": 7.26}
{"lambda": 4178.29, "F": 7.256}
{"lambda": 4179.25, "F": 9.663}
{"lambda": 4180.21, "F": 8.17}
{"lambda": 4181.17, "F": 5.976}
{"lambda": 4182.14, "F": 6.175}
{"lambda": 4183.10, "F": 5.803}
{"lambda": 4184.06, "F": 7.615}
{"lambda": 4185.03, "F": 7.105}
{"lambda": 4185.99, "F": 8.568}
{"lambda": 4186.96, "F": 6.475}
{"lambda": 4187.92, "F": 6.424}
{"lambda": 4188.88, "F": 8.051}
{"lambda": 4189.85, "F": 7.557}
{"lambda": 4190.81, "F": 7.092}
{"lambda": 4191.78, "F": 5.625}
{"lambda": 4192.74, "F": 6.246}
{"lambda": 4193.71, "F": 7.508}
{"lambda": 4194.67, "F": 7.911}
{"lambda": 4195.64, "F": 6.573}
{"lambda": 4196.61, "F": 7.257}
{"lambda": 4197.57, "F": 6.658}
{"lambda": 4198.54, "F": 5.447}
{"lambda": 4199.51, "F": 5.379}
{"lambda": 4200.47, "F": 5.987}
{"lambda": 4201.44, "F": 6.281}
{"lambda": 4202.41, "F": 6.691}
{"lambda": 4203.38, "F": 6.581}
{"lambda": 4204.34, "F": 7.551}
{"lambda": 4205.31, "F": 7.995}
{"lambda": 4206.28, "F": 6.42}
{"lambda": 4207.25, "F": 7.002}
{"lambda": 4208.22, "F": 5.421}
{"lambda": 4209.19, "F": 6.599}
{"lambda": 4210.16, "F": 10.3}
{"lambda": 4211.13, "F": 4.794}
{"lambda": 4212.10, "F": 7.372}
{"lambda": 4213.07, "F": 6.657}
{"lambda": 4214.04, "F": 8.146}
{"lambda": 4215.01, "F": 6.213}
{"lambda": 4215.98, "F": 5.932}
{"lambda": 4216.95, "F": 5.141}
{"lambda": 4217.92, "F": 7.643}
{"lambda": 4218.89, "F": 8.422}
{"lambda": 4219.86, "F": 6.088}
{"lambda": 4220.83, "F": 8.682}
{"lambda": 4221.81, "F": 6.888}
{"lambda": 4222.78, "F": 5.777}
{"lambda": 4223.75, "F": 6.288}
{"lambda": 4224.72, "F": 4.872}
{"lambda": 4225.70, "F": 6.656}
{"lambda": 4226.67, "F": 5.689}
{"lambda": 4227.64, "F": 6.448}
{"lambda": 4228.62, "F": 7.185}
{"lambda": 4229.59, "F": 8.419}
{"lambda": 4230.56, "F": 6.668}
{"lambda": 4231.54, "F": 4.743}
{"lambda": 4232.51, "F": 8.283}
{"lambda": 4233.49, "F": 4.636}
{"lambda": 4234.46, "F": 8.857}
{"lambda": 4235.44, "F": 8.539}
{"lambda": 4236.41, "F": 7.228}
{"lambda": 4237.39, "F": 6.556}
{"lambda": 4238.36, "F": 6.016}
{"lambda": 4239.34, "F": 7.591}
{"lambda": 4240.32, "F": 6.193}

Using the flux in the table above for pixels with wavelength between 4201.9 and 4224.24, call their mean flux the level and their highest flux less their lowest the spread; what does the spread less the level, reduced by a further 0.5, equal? -1.9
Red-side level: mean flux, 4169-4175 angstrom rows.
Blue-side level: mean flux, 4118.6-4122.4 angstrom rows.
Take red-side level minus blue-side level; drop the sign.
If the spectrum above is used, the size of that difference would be 1.63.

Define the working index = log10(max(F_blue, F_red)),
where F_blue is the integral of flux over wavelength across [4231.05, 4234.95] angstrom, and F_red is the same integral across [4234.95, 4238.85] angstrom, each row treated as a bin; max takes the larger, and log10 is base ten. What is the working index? 1.44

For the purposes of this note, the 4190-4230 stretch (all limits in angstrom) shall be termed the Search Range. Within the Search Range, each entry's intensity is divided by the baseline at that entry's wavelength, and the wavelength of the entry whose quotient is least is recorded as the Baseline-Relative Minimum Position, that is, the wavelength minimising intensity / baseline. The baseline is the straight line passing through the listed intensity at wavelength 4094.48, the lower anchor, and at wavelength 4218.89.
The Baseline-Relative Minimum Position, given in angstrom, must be 4211.13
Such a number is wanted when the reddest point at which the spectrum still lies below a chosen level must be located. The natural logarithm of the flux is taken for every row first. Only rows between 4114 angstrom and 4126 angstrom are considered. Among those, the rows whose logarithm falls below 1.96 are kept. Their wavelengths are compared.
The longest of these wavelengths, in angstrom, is 4124.76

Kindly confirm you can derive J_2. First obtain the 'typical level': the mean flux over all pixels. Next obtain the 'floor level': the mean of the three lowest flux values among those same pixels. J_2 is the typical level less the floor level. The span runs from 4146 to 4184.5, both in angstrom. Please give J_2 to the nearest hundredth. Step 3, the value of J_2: 2.44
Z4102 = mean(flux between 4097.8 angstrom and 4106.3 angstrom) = 5.21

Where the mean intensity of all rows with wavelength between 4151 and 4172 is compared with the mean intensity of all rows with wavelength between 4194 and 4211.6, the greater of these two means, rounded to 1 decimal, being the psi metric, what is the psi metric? 6.7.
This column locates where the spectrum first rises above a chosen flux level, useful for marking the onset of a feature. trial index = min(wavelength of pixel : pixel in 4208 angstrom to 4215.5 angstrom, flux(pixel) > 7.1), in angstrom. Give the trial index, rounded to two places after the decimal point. 4210.16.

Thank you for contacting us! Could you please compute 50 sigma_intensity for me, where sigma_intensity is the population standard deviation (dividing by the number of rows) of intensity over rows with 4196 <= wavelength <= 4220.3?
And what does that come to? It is 59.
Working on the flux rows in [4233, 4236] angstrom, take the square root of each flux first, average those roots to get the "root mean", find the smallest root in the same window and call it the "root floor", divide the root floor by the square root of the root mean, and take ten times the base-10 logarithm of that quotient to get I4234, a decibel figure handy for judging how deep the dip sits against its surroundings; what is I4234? 1.2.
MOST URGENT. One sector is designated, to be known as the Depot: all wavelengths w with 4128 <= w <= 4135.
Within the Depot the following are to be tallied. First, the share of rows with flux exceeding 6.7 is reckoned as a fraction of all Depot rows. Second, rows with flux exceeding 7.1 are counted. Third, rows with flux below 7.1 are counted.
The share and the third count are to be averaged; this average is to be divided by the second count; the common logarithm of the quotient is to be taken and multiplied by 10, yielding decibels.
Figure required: 1.4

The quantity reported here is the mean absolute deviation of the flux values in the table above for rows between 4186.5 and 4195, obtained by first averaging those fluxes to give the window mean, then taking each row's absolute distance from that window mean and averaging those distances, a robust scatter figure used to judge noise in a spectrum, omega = 0.71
